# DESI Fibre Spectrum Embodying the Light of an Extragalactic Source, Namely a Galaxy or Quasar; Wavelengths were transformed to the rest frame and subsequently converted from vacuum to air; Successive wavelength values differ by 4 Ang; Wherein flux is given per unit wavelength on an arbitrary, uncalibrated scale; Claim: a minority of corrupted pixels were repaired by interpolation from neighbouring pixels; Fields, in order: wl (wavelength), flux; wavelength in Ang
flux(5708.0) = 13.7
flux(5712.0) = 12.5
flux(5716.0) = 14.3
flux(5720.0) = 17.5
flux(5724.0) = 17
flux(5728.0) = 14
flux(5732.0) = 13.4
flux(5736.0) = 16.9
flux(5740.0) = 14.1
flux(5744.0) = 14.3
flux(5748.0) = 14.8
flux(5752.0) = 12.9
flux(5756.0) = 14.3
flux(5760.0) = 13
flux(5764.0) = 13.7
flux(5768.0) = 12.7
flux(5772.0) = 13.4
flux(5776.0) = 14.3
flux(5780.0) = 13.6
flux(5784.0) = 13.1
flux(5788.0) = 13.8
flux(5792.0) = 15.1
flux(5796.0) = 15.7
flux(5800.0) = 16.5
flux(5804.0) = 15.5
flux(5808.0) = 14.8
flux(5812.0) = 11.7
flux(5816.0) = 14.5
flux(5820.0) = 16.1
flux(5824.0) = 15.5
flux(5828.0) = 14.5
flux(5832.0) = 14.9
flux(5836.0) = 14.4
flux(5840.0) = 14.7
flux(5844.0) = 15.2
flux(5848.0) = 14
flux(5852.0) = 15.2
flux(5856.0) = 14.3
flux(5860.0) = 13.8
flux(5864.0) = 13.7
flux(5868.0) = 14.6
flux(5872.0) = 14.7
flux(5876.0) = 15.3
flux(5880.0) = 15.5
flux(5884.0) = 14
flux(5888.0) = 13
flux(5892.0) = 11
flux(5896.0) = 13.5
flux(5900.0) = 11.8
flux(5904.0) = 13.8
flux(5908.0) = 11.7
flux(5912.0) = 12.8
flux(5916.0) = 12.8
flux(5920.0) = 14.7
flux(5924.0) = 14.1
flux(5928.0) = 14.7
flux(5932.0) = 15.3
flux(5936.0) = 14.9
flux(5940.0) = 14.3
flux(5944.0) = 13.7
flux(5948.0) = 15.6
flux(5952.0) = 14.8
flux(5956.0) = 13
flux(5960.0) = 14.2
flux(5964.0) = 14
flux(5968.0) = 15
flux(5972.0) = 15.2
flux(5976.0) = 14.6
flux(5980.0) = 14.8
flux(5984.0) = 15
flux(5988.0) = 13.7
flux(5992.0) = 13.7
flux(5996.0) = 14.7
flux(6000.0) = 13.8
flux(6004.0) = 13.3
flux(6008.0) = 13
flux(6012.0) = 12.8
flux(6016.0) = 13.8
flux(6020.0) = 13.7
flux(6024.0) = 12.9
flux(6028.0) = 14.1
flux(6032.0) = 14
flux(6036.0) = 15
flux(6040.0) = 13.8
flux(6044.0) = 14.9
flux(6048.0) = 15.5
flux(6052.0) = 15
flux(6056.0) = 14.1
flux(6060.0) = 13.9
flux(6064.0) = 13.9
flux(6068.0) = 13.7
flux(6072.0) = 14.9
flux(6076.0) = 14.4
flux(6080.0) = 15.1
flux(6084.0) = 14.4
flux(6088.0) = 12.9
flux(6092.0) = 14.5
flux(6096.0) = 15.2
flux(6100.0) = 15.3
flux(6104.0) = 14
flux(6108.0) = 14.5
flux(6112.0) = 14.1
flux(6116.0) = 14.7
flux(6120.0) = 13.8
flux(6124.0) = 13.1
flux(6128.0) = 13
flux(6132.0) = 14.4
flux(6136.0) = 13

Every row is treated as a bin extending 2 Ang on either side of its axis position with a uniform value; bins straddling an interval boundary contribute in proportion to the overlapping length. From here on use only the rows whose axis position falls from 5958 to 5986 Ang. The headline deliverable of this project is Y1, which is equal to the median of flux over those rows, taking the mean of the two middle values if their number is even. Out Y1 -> 14.8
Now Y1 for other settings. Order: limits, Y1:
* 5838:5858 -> 14.7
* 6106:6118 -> 14.5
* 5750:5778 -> 13.4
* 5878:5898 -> 13.5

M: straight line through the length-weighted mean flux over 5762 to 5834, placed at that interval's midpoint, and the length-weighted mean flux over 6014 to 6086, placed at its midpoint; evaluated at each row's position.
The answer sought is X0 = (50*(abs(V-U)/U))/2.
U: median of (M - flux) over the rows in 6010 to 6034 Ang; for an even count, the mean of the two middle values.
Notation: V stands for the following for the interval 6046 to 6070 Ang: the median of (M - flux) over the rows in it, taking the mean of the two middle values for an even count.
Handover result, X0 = 12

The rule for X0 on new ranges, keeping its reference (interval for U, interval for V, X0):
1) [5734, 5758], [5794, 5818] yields 162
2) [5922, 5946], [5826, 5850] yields -8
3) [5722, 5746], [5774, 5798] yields 14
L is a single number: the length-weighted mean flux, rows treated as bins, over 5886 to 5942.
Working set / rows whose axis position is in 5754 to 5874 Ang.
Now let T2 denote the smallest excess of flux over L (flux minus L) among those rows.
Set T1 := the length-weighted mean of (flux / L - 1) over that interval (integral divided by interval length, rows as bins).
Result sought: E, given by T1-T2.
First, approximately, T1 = 0.068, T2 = -1.76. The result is 1.83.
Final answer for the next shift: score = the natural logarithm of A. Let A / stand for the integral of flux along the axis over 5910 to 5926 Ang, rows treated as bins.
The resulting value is 5.38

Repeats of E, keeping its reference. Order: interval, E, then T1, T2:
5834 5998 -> 2.51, 0.051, -2.46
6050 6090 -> 0.61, 0.057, -0.56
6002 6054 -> 0.70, 0.039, -0.66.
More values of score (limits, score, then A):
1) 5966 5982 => 5.47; 238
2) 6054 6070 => 5.40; 222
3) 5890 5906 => 5.30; 200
